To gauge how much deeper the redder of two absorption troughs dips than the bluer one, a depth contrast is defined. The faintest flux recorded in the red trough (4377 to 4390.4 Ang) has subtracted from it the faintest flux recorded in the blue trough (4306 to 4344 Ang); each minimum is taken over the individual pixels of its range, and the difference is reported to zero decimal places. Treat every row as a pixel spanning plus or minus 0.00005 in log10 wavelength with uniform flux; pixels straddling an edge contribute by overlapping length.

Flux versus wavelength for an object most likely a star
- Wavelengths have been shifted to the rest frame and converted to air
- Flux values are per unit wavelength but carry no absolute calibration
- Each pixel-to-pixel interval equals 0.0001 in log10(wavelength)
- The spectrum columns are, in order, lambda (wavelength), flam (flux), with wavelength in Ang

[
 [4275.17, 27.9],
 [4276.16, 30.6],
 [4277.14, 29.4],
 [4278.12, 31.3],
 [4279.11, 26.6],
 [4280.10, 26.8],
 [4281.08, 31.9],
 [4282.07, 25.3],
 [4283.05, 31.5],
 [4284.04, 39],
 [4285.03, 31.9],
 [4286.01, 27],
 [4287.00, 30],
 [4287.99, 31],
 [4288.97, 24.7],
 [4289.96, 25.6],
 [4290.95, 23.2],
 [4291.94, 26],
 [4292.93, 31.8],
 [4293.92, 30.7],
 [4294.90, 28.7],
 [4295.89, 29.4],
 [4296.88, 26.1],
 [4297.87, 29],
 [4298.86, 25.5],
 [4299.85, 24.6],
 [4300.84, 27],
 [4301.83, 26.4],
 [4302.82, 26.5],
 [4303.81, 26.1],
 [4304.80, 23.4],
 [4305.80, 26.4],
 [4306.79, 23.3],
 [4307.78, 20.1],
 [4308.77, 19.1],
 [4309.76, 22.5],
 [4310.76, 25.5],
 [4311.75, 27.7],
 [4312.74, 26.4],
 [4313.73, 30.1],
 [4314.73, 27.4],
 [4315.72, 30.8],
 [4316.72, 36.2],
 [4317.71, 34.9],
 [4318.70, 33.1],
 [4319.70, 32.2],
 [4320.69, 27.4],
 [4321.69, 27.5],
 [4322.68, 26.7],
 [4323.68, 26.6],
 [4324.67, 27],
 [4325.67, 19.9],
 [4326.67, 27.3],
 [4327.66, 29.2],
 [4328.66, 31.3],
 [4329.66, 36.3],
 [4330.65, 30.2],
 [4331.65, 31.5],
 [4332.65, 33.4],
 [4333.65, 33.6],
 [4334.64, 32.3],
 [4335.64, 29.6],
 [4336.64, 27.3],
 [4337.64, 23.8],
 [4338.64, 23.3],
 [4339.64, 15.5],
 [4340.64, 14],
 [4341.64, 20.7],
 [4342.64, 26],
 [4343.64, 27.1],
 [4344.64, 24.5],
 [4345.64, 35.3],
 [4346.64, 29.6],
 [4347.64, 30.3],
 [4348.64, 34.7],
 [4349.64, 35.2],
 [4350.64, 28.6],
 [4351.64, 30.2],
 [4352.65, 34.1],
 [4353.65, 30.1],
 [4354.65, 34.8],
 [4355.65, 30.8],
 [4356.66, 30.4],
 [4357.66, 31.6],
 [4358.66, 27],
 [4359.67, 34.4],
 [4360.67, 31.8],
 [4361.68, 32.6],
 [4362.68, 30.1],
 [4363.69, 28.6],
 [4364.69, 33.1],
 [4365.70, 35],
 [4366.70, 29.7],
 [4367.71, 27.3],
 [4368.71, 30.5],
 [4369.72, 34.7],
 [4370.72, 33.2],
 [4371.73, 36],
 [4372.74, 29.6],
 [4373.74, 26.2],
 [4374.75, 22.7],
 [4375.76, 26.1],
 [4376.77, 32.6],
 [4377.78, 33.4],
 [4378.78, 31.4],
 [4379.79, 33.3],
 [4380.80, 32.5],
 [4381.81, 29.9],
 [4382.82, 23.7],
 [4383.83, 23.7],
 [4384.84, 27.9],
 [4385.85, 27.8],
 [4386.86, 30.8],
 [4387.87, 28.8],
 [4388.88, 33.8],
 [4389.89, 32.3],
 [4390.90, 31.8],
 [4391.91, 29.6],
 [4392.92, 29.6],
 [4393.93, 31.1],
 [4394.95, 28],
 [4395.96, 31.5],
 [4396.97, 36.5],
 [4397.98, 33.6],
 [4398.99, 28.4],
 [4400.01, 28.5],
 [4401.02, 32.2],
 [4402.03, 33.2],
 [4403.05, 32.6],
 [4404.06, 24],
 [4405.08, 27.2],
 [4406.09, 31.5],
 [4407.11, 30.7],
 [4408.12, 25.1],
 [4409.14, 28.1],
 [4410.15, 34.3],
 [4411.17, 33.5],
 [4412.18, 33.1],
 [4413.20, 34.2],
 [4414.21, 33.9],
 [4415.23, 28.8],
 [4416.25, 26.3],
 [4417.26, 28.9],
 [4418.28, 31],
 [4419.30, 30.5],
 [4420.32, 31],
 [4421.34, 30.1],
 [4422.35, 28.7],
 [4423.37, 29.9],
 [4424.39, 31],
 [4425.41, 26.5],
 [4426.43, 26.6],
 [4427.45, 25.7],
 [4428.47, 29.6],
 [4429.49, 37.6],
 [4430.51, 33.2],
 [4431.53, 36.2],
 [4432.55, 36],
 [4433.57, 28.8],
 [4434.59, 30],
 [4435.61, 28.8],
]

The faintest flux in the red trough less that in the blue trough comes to 10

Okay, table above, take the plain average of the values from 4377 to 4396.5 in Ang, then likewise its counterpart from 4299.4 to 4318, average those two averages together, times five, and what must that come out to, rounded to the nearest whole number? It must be 141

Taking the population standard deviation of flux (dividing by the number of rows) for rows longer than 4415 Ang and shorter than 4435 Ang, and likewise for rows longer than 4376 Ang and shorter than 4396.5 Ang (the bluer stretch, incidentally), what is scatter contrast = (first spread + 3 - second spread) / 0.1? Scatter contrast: 34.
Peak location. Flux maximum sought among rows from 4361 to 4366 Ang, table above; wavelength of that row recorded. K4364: 4365.70 Ang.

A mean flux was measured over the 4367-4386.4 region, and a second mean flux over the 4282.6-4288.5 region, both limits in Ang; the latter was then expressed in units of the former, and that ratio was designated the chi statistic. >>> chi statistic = 1.07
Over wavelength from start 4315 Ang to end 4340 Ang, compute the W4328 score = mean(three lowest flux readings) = 20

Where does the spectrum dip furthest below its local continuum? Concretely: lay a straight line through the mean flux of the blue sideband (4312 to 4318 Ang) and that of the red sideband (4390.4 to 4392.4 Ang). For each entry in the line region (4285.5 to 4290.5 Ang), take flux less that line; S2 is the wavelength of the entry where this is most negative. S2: 4288.97 Ang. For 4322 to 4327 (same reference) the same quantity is 4325.67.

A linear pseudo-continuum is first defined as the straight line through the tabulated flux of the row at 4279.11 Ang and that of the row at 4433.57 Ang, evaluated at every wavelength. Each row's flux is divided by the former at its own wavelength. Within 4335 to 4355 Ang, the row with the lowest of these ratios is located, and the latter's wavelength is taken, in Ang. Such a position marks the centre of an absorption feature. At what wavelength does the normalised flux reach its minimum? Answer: 4340.64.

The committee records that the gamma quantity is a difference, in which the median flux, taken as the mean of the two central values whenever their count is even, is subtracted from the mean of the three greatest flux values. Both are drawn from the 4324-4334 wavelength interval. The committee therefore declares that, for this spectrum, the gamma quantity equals 3.7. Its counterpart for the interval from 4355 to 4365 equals 2.2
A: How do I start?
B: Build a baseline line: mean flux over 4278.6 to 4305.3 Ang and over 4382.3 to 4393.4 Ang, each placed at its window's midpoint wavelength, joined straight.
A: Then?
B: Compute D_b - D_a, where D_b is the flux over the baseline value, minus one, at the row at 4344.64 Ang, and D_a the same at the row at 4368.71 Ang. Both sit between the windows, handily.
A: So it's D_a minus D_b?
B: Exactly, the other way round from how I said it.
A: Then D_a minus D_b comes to 0.2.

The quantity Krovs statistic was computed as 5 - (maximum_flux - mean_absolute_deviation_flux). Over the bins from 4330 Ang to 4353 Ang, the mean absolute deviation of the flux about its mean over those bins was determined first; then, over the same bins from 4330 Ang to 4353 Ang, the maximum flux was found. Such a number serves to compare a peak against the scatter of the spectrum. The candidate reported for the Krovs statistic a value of -25.7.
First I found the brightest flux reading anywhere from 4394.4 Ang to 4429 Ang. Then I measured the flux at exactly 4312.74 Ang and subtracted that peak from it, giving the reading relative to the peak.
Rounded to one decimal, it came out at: -10.1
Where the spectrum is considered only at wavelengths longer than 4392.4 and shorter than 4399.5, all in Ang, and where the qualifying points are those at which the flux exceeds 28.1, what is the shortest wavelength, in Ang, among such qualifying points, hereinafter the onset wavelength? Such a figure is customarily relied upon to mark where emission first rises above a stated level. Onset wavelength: 4392.92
